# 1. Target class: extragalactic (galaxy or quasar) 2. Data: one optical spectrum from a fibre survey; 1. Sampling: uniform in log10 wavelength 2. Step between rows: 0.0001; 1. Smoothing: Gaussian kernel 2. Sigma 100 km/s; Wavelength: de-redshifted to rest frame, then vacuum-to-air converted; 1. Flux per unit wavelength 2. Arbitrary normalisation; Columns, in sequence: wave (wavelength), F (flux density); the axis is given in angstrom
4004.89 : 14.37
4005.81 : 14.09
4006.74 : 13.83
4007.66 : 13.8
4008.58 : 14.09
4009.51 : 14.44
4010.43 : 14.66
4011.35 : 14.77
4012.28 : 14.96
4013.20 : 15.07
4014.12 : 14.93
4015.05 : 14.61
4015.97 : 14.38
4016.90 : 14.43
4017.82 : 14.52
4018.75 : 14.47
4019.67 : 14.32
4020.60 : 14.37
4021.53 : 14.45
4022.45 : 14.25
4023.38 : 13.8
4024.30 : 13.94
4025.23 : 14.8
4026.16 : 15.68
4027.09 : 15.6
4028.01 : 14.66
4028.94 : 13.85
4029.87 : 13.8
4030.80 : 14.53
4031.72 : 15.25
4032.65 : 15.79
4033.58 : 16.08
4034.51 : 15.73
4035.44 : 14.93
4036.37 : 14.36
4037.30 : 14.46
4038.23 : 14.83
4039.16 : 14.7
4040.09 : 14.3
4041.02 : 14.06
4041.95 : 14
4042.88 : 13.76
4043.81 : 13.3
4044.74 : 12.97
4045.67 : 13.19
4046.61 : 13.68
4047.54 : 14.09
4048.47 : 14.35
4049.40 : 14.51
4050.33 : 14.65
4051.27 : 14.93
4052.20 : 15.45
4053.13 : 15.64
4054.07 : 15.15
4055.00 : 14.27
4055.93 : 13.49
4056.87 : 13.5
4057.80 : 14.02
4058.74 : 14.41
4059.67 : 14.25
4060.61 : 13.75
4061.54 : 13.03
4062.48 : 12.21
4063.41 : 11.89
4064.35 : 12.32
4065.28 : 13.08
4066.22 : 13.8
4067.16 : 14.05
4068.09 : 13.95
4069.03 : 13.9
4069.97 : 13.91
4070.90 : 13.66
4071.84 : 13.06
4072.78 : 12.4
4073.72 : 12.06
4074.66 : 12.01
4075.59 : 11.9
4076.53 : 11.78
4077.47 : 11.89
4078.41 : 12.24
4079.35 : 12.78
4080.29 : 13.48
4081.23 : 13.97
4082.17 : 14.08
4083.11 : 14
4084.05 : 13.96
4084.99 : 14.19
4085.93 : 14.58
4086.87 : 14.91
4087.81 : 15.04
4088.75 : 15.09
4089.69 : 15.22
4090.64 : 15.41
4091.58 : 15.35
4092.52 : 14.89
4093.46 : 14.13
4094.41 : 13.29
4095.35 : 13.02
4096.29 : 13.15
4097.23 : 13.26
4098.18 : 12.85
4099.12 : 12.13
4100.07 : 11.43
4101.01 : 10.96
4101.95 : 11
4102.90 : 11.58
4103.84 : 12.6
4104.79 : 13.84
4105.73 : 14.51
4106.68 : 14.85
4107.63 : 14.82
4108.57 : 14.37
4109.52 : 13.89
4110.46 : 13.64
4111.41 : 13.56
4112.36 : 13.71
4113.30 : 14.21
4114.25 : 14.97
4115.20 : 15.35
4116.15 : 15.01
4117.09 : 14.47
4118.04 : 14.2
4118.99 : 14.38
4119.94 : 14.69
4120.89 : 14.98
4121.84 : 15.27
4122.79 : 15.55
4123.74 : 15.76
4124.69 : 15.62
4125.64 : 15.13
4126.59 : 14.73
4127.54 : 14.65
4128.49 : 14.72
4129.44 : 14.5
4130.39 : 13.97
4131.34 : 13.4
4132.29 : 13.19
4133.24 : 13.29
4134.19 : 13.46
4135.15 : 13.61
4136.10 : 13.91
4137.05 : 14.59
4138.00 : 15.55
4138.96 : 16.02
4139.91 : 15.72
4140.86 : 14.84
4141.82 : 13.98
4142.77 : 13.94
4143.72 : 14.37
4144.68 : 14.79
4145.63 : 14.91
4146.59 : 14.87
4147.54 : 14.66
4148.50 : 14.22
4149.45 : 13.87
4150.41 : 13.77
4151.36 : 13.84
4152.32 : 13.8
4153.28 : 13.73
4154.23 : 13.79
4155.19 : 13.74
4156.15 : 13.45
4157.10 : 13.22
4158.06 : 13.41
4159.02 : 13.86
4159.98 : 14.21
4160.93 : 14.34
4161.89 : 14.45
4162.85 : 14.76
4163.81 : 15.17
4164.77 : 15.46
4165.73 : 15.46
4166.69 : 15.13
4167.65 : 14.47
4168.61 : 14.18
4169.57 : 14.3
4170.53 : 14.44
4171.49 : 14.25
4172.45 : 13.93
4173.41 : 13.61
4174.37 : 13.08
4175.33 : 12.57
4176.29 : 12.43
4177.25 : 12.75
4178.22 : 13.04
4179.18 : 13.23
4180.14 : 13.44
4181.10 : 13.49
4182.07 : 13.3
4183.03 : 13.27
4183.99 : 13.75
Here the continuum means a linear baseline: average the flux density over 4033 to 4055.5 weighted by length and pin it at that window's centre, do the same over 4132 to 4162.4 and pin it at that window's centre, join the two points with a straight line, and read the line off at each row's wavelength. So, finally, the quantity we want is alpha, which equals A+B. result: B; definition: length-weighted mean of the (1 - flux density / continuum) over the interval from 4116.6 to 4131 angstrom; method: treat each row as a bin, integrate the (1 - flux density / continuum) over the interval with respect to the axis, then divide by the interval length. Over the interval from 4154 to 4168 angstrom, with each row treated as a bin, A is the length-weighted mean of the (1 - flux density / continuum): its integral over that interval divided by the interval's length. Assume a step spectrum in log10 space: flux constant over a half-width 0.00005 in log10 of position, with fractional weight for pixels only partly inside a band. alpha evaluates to -0.06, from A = -0.014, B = -0.04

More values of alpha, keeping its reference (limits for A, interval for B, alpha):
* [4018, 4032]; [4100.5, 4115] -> 0.06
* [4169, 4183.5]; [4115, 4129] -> 0.00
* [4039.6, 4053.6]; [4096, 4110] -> 0.11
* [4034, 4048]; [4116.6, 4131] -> -0.02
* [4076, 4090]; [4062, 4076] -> 0.14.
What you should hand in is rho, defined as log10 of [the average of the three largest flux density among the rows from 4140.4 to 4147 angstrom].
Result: 1.17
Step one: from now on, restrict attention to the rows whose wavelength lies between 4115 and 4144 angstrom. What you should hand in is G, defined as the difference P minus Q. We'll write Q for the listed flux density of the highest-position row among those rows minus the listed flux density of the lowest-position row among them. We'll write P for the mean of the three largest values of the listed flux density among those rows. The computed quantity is 16.8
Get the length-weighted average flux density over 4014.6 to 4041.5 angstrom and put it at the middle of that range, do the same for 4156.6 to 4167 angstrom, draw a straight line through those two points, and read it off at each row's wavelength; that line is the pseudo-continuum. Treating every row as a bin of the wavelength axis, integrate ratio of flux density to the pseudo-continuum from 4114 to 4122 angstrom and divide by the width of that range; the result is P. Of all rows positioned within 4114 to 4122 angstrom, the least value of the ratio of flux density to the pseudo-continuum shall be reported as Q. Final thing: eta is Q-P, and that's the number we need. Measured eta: -0.040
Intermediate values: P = 1.017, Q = 0.98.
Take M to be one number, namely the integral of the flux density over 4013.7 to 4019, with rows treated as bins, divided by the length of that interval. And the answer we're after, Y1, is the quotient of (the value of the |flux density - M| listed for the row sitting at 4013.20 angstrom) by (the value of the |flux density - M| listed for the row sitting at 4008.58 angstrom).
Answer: 1.2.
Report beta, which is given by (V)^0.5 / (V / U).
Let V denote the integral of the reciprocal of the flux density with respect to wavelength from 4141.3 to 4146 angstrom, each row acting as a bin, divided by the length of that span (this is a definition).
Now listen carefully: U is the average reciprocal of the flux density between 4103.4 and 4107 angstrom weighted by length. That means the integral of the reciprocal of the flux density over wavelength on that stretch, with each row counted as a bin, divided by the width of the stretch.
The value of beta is 0.273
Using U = 0.0720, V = 0.070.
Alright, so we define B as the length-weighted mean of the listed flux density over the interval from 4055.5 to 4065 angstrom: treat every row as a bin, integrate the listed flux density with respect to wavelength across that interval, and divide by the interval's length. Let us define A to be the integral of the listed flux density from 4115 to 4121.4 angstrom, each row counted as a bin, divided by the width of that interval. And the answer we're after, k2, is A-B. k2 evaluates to 1.4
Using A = 14.7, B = 13.3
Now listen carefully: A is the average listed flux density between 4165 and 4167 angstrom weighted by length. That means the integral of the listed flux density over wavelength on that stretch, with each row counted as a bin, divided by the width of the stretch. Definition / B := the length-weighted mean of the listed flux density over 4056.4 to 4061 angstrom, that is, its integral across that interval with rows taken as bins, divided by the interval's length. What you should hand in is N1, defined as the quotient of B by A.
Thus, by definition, 0.91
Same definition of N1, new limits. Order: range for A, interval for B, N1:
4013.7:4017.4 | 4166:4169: 1.01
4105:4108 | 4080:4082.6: 0.95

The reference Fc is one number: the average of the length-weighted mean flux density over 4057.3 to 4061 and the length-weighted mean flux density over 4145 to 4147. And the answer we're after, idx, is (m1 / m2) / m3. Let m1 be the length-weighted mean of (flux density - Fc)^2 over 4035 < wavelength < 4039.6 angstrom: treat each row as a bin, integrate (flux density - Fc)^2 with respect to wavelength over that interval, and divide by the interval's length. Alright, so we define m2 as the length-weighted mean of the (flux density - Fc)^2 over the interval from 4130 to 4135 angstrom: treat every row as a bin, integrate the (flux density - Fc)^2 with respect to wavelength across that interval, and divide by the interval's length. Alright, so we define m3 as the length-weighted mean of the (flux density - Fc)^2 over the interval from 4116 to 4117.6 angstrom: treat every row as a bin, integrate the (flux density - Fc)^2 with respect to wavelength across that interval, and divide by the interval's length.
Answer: 1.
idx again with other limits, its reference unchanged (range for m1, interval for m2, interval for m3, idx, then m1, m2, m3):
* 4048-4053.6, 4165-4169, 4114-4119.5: 5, 0.4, 0.40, 0.22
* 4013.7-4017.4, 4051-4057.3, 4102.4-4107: 0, 0.1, 0.71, 2.64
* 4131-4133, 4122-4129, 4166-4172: 17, 1.5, 0.65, 0.13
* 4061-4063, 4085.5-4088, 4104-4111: 60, 3.6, 0.15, 0.40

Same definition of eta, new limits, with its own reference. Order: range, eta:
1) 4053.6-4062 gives -0.065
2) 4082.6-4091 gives -0.051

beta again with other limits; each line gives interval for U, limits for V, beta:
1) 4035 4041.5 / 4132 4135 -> 0.252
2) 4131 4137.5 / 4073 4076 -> 0.254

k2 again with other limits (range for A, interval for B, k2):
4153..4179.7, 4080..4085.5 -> 0.0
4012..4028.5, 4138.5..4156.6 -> 0.3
